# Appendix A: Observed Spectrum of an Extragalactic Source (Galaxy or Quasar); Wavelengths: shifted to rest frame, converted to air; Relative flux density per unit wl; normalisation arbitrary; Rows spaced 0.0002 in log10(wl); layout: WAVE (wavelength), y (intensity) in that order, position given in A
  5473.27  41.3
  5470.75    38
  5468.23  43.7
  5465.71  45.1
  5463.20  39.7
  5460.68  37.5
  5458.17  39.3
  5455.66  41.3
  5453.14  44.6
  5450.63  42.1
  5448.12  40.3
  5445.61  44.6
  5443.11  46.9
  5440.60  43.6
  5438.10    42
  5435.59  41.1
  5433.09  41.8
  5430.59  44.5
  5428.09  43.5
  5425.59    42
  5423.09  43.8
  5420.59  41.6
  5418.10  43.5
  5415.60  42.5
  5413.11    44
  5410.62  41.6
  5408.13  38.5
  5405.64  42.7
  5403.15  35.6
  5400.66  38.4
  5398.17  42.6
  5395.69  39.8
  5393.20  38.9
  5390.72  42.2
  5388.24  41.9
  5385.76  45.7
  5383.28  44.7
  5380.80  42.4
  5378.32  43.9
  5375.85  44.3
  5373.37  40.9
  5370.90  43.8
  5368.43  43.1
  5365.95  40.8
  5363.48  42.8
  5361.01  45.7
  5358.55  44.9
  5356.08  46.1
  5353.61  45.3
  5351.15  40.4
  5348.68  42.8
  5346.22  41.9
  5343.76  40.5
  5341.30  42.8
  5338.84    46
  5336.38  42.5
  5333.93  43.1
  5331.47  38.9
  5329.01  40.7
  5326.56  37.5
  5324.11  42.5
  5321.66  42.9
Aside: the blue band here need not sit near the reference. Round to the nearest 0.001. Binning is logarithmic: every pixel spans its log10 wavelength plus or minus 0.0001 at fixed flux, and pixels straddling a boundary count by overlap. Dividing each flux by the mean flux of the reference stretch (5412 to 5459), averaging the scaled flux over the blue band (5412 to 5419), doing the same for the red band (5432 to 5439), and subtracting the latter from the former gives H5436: 0.040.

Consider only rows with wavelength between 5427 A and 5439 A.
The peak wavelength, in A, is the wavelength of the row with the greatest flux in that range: 5430.59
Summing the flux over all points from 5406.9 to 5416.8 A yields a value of 167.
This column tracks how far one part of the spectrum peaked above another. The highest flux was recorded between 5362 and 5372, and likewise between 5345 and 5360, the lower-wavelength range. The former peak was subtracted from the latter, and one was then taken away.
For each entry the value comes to 1.3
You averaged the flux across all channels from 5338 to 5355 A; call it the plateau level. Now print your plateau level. 42.8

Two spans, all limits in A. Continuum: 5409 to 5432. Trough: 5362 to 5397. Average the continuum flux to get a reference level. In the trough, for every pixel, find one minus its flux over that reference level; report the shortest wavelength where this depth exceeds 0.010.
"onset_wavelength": 5365.95 A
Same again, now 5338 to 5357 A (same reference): 5343.76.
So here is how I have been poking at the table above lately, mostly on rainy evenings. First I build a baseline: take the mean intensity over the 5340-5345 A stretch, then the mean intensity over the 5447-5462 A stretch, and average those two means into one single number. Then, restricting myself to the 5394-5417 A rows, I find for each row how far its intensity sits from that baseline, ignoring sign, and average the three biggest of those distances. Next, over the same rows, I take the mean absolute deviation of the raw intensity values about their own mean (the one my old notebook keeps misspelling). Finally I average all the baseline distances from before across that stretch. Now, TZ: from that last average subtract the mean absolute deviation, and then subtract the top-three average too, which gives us -3.8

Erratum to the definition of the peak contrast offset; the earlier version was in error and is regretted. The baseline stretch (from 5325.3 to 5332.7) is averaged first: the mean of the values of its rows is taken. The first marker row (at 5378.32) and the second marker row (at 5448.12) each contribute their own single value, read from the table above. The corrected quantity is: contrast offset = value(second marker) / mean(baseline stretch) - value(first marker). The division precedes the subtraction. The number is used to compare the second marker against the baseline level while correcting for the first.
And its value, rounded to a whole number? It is -43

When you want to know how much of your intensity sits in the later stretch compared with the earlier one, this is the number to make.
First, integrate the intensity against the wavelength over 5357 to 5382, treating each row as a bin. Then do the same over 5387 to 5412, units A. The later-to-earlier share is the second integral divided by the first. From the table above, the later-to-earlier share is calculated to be 0.93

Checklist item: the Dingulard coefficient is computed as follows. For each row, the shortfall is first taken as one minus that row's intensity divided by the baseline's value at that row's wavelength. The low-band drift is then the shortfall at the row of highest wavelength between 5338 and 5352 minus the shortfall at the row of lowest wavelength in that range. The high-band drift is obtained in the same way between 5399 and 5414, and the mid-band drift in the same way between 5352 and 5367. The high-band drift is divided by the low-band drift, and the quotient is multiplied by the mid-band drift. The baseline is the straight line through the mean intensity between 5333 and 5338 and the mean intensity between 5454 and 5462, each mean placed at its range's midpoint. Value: -0.12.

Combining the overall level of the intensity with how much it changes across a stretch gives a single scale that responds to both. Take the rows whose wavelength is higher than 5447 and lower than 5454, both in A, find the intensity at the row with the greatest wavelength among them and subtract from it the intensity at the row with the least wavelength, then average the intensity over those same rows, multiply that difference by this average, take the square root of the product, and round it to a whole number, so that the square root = 13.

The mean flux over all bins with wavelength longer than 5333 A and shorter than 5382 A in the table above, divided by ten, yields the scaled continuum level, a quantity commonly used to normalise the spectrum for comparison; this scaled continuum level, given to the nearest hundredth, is 4.32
